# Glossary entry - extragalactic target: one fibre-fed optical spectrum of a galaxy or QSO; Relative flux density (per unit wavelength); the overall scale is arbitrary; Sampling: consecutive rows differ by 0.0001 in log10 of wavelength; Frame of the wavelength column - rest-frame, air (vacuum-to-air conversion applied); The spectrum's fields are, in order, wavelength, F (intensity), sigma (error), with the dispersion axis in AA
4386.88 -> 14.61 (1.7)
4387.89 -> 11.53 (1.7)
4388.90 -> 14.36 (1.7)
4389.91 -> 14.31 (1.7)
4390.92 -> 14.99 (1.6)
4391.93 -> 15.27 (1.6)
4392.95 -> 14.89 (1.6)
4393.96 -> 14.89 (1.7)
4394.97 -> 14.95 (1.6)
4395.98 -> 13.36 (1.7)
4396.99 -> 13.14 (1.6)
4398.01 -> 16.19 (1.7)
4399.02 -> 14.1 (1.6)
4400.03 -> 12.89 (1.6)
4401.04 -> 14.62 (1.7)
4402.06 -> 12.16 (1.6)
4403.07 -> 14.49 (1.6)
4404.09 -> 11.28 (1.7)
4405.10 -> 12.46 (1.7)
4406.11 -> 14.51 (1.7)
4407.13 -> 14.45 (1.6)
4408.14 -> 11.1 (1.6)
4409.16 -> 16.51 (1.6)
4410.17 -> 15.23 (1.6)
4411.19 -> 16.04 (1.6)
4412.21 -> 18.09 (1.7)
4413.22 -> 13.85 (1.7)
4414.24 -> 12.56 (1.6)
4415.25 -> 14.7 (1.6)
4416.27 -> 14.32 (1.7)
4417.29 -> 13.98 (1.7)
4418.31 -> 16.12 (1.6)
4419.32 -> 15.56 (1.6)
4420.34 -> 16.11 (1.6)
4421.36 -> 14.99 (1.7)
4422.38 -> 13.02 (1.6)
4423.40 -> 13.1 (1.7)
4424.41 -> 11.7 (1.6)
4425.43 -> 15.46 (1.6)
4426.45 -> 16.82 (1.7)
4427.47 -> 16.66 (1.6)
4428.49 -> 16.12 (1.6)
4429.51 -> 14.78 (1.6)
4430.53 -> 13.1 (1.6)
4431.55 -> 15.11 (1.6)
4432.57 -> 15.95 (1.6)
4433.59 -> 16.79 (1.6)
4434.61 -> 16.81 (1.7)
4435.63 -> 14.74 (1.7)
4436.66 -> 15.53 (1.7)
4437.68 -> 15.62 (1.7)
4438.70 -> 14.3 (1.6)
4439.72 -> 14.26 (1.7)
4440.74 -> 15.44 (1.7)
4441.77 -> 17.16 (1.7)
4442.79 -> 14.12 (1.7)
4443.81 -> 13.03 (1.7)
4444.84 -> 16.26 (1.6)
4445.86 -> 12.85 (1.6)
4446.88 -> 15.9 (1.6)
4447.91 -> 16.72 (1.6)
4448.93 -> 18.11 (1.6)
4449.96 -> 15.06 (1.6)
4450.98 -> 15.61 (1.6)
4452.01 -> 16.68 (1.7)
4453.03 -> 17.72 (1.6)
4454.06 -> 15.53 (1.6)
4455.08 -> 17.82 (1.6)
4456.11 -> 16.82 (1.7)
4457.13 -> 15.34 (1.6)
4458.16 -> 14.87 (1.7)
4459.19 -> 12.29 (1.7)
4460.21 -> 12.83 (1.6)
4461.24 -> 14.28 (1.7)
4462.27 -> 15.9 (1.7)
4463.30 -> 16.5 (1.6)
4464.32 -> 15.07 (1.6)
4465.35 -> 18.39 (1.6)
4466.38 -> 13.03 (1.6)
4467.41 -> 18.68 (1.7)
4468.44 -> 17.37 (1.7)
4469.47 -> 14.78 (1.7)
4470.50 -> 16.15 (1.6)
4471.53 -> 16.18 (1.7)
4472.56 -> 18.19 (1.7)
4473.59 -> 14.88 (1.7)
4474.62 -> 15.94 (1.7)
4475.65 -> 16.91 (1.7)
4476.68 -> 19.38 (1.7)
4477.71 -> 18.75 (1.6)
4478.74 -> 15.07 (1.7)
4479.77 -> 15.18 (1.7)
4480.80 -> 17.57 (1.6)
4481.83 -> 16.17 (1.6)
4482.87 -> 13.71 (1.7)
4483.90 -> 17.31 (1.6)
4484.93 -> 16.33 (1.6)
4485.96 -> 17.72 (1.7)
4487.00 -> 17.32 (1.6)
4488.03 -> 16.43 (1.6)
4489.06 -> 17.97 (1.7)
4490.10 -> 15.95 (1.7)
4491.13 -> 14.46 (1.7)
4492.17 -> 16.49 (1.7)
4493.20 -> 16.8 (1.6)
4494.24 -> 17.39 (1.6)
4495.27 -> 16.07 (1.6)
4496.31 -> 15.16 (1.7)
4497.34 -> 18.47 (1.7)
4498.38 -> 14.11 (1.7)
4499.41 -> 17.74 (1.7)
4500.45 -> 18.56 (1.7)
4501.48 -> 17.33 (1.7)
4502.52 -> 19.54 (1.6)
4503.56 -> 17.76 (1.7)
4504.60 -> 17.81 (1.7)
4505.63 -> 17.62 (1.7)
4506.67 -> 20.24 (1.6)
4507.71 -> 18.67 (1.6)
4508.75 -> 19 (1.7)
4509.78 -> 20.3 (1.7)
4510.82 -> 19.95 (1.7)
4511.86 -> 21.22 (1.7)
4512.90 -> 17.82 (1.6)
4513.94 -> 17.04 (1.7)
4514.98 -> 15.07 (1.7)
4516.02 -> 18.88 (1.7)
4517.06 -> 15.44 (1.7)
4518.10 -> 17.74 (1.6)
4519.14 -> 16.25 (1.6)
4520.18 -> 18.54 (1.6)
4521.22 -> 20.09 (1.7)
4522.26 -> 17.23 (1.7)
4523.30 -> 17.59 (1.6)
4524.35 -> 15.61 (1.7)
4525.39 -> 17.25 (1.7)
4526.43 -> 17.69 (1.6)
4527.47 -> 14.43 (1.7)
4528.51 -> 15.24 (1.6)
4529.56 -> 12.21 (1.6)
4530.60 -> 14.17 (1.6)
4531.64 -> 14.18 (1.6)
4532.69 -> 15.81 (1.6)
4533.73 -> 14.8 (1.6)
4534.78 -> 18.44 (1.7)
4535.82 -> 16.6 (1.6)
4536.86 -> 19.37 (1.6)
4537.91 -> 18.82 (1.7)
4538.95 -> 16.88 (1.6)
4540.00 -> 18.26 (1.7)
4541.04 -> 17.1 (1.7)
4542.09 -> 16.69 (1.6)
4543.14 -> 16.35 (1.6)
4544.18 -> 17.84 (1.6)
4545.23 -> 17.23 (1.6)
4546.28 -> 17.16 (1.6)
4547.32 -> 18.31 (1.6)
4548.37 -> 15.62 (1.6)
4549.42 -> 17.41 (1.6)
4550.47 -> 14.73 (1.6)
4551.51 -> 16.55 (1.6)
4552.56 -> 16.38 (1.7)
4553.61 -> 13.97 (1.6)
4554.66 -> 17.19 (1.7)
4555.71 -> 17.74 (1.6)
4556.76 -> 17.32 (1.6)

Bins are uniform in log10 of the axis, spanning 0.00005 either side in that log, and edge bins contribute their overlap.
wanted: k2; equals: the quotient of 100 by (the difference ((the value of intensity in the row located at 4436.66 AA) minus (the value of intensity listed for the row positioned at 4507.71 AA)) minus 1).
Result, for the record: -24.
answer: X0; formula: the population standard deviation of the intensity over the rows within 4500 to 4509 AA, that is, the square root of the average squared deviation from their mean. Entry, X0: 0.9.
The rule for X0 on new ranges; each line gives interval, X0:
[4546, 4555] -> 1.3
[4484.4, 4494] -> 1.0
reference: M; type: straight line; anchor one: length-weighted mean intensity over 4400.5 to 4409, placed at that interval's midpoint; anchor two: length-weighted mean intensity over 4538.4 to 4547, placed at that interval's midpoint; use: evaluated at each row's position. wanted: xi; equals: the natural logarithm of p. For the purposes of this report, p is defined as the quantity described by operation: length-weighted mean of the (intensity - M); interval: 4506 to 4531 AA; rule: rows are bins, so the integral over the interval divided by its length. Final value -0.1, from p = 0.9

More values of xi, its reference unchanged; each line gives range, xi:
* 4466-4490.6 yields 0.2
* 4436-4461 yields -0.1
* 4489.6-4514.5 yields 0.5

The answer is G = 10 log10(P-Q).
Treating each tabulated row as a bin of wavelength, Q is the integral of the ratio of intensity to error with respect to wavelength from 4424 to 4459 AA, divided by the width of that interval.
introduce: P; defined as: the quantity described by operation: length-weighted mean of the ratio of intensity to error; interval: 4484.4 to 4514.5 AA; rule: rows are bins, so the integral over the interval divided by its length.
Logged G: 0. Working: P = 10.6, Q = 9.5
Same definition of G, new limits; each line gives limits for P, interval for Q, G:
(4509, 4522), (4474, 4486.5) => -1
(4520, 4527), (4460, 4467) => 1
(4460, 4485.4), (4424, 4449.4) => -4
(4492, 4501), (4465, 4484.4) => -8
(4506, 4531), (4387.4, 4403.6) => 3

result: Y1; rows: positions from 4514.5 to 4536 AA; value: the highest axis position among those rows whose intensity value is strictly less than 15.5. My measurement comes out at 4533.73 AA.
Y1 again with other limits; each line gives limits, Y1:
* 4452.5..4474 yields 4473.59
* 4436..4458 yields 4457.13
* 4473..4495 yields 4491.13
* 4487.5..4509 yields 4498.38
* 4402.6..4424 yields 4423.40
